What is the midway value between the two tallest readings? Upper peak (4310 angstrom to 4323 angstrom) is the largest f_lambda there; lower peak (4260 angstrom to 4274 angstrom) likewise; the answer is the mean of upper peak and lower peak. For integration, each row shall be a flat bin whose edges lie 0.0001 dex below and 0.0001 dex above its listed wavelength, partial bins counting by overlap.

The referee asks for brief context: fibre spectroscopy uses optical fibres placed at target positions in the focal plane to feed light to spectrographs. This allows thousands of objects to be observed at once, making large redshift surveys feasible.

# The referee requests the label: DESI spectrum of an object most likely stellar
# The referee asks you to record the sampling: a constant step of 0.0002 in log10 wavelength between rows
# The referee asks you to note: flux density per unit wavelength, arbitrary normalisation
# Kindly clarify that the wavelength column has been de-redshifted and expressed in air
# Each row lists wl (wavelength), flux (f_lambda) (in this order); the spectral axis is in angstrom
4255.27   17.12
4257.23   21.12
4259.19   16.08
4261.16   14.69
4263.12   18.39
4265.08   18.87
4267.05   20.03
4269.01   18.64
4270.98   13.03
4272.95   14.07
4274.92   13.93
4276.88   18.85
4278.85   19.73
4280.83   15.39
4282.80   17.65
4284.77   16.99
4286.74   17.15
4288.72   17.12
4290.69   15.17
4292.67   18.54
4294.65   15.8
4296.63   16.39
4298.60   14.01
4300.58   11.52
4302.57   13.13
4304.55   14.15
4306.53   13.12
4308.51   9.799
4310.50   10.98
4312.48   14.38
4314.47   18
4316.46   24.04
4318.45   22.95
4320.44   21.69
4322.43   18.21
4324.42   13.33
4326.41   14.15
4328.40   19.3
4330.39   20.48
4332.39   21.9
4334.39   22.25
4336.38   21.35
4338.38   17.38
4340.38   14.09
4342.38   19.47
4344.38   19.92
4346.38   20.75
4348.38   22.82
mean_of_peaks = 22.0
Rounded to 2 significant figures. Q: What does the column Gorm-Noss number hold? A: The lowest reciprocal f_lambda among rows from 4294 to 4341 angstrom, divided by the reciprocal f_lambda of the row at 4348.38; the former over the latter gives 0.95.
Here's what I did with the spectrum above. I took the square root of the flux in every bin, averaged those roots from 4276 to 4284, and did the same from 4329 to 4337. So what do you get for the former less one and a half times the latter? -2.7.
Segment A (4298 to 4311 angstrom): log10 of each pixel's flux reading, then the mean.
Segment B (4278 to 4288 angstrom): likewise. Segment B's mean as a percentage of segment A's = 114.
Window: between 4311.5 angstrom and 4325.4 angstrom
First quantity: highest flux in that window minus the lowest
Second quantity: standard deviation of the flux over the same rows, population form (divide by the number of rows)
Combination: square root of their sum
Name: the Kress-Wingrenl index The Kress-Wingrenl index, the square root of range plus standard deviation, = 3.8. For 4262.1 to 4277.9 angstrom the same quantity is 3.1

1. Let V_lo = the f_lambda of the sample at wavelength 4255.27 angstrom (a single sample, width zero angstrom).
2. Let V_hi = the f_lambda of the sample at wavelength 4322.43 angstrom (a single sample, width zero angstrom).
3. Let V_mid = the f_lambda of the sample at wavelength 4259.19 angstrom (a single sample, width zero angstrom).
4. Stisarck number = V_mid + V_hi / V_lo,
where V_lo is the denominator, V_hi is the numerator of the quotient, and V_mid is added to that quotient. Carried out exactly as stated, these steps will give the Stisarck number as 17.1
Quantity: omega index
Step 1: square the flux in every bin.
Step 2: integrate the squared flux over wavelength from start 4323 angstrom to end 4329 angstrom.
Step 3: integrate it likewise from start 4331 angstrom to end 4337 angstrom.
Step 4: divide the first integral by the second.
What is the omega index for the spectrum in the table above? 0.52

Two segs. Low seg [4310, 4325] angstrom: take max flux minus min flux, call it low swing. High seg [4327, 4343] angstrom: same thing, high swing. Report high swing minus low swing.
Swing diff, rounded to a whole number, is -5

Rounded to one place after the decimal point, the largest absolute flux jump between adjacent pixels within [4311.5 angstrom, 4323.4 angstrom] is 6.0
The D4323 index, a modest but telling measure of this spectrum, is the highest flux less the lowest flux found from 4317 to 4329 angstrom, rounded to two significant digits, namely 9.6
